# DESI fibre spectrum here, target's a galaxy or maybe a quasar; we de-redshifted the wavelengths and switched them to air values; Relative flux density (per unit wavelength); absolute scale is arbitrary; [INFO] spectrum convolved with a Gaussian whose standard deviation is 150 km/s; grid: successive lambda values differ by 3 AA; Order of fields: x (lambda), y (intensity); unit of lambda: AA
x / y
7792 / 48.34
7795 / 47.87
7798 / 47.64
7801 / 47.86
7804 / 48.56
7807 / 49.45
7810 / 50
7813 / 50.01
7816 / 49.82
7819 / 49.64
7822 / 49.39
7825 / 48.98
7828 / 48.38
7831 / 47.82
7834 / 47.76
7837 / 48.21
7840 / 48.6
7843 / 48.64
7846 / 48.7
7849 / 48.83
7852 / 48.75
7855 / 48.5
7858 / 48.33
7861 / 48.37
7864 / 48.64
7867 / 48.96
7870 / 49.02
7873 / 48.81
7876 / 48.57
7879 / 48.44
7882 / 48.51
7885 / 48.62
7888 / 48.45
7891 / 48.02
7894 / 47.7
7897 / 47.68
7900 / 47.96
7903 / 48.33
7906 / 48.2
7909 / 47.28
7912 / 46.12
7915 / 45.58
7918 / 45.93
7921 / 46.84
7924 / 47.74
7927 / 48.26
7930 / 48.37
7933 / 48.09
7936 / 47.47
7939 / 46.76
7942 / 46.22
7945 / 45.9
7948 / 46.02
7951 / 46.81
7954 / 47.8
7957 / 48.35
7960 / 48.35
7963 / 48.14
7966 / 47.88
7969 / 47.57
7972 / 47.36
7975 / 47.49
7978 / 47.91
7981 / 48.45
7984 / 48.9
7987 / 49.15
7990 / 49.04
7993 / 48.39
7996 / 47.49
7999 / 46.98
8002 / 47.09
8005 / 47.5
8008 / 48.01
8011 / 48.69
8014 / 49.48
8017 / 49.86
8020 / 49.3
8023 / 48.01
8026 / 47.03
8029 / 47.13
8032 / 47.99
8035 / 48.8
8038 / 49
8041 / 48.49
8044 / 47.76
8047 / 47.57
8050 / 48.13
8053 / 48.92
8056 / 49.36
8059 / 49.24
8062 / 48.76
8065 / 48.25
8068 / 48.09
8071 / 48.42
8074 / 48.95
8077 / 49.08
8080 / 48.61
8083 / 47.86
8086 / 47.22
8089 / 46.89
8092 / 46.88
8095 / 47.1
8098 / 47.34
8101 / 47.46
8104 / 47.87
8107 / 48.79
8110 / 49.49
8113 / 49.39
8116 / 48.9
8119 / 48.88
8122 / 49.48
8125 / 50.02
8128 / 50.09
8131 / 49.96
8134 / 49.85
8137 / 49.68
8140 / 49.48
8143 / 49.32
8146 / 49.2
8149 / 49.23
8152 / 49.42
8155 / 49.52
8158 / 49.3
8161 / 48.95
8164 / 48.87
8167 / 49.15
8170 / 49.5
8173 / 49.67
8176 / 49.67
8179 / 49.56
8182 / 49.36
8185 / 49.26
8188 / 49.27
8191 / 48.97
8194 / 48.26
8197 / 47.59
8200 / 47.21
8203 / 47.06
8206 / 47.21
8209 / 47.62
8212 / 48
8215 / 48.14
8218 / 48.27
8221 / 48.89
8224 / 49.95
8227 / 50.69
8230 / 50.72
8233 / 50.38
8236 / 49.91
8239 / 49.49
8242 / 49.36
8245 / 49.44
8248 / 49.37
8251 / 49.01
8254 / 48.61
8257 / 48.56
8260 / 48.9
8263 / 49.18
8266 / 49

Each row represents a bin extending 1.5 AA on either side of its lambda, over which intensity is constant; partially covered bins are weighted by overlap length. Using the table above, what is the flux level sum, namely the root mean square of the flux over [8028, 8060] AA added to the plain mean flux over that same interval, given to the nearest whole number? 97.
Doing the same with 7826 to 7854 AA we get 97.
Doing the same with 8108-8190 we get 99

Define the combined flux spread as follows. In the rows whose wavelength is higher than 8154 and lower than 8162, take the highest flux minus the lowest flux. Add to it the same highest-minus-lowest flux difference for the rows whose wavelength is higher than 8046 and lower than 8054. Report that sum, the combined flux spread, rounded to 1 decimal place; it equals 1.9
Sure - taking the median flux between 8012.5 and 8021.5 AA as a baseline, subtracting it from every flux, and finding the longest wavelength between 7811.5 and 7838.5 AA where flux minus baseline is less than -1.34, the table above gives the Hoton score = 7834 AA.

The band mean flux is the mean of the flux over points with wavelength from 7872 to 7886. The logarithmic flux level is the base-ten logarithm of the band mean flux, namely 1.69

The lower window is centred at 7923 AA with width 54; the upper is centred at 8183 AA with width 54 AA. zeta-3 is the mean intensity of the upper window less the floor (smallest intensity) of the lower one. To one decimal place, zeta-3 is 3.1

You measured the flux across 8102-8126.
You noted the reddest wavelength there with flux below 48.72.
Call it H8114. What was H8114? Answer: 8104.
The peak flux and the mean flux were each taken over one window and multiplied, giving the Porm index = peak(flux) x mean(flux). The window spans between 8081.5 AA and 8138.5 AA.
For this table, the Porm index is 2434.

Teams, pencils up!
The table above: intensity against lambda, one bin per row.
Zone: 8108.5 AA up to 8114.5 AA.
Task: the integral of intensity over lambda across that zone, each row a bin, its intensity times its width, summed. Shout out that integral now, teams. 297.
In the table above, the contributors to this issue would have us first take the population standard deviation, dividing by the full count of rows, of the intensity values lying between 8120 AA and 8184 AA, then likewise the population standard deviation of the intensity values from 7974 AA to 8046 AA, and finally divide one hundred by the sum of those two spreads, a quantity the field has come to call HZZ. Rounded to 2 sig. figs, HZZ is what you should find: 88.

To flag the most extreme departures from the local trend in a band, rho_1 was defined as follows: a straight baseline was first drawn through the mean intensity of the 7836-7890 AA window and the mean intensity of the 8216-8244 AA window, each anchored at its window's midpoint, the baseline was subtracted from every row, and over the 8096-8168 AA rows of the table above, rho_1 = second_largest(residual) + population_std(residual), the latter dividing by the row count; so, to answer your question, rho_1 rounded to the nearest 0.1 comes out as 1.3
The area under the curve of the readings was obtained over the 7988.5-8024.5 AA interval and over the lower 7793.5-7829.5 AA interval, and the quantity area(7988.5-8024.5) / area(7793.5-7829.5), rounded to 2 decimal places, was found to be 0.99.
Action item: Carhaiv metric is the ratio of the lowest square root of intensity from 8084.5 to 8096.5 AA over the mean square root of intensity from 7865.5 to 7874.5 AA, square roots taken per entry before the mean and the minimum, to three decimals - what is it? 0.979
